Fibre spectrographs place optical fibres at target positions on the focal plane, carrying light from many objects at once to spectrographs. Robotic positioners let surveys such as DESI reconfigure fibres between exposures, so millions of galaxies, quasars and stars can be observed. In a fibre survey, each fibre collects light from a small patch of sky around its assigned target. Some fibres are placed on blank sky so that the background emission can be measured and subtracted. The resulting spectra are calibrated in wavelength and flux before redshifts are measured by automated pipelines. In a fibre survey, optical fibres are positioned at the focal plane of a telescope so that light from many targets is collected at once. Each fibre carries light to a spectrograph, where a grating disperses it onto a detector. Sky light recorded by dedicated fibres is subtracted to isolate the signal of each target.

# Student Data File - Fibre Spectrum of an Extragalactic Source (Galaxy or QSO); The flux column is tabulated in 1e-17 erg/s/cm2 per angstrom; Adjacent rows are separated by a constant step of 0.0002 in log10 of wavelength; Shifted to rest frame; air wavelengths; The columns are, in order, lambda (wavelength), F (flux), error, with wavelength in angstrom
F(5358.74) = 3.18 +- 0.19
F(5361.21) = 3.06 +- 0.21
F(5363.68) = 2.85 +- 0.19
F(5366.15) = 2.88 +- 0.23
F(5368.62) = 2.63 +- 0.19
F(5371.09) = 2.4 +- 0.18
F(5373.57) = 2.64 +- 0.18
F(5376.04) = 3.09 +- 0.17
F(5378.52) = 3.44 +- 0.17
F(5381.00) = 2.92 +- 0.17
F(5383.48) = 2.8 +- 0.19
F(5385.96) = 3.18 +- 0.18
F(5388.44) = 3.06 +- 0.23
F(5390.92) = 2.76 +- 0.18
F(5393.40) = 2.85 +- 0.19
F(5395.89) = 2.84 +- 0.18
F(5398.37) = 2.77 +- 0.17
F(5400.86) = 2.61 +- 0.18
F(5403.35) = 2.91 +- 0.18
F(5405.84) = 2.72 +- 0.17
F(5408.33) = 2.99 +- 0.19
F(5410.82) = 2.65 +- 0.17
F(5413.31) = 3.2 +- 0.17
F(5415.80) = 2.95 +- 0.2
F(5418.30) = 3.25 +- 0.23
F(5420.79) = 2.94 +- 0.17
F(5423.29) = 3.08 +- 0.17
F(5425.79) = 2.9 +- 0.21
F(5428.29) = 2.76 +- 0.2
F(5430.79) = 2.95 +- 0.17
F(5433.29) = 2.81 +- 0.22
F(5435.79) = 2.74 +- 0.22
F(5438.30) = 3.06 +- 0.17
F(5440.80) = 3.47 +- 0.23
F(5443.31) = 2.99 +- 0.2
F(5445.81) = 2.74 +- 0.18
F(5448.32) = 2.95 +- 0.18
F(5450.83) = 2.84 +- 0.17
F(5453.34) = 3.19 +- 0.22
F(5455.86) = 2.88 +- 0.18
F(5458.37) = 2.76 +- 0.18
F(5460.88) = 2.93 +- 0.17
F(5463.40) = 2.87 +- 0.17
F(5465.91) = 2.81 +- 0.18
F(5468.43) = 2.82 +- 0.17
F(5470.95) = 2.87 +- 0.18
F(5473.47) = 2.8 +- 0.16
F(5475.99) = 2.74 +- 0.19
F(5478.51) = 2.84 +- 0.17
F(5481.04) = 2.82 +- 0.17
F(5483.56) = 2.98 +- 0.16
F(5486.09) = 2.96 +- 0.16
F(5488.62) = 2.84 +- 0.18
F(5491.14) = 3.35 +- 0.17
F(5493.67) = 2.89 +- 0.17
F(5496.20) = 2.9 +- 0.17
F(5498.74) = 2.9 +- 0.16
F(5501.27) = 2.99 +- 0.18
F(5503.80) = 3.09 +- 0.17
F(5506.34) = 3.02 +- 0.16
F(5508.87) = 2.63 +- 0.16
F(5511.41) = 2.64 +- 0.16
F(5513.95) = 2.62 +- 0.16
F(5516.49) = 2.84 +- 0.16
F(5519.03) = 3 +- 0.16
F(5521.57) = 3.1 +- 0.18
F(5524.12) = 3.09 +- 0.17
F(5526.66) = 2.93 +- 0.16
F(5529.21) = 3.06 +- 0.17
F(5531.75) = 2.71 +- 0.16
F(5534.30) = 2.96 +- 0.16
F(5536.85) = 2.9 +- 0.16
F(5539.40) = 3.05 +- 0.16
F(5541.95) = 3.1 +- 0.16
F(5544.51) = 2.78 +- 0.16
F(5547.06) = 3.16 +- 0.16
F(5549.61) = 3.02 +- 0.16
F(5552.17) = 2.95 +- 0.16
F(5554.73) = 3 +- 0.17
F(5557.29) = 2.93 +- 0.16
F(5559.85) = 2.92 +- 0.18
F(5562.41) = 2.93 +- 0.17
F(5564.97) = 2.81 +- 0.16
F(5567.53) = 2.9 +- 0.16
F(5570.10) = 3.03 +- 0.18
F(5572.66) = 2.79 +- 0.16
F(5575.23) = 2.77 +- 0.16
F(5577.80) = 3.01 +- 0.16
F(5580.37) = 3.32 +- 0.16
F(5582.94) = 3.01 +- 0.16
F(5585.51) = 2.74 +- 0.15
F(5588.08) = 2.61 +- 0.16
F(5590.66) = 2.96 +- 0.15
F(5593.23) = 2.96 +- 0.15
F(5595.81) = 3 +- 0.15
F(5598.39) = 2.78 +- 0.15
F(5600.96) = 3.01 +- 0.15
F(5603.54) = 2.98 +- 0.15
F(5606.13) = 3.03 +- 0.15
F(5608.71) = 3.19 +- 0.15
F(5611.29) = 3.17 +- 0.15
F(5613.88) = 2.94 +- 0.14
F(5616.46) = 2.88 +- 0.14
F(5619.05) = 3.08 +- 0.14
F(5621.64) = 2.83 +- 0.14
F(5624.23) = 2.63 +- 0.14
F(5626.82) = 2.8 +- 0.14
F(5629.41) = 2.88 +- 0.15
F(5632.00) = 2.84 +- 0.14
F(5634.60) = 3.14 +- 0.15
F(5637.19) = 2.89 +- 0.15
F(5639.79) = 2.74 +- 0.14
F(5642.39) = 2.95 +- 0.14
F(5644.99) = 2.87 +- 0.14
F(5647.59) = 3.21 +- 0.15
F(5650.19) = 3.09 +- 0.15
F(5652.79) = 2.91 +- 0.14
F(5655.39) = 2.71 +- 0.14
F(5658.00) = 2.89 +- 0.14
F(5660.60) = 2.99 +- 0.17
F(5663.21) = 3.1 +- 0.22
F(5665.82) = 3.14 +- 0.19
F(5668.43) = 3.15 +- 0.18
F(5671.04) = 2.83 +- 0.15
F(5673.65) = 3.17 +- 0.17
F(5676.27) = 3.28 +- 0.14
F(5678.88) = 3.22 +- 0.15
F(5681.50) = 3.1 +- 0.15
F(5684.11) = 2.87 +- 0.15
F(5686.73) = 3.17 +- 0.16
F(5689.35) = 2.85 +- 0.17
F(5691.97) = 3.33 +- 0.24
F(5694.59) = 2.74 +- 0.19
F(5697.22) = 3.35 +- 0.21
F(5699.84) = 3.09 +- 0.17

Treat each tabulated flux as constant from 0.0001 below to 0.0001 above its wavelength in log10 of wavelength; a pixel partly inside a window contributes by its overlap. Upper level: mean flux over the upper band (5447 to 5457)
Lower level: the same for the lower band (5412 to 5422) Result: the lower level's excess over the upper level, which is 0.12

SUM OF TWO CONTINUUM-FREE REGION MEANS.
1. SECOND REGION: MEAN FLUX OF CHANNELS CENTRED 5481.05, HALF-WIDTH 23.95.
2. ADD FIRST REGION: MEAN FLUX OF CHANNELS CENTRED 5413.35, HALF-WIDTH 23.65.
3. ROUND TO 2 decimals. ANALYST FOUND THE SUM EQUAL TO 5.78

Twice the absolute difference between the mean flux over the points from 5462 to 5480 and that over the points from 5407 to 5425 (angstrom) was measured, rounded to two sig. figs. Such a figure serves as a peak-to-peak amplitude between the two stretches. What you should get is 0.37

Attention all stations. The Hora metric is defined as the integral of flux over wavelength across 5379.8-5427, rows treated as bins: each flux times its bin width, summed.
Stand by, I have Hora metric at 138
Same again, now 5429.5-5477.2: 139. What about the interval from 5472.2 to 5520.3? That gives 139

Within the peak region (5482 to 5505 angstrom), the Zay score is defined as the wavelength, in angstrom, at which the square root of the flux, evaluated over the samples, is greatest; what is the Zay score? 5491.14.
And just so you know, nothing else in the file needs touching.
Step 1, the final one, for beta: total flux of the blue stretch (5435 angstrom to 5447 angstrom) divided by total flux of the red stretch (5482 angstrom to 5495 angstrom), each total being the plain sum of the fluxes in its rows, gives 1.00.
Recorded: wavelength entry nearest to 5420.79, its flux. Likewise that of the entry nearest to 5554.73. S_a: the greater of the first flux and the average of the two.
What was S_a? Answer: 2.97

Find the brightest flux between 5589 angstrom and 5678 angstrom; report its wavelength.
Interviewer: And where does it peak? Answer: 5676.27 angstrom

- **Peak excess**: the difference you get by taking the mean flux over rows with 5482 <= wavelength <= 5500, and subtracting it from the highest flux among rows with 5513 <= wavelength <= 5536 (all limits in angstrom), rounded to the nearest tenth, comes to 0.1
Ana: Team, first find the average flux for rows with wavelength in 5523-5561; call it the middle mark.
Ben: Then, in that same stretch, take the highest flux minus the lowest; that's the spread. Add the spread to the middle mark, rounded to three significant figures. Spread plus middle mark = 3.42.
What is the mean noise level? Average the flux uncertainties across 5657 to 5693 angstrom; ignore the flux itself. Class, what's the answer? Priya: 0.170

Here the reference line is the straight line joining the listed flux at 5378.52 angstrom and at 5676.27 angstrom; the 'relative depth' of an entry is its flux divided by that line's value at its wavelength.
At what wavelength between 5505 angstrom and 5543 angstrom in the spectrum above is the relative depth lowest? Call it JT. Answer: 5513.95 angstrom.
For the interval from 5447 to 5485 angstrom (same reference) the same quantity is 5475.99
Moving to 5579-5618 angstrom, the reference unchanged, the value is 5588.08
